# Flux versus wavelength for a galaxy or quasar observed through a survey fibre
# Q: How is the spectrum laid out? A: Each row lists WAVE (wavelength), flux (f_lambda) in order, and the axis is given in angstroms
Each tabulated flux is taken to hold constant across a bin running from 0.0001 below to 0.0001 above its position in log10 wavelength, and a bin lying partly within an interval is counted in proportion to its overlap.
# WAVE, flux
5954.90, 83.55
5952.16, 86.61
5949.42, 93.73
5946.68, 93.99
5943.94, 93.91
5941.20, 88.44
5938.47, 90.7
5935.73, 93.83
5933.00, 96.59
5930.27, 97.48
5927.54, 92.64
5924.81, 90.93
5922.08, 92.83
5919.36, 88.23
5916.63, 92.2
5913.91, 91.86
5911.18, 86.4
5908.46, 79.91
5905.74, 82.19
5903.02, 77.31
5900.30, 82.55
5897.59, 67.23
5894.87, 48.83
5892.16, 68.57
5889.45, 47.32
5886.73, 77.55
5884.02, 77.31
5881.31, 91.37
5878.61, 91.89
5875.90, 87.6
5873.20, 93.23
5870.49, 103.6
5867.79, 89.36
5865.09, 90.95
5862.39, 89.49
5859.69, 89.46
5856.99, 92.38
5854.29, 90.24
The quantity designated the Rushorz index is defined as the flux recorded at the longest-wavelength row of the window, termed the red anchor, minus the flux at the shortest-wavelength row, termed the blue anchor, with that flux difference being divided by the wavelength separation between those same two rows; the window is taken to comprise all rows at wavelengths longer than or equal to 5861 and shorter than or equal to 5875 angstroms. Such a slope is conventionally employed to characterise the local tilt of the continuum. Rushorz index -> 0.3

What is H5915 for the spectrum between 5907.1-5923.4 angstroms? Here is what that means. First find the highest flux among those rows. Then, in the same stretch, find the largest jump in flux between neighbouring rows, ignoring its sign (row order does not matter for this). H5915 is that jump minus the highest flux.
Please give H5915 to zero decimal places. -86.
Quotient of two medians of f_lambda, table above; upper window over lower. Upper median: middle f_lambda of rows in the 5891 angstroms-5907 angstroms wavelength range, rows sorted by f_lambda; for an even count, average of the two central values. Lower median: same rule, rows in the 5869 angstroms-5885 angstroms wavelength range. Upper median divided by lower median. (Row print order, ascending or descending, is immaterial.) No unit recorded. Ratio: 0.80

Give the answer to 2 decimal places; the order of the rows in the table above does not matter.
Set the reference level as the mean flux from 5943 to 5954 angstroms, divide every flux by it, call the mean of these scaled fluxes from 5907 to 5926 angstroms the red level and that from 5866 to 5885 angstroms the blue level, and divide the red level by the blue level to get 0.98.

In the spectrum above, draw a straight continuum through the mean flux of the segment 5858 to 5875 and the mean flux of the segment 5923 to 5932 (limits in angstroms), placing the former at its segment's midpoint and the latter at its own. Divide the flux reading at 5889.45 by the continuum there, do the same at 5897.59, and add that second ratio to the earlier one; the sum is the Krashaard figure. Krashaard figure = 1.2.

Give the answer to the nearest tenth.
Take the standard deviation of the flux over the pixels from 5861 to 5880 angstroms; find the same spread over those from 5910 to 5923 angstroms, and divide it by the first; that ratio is 0.5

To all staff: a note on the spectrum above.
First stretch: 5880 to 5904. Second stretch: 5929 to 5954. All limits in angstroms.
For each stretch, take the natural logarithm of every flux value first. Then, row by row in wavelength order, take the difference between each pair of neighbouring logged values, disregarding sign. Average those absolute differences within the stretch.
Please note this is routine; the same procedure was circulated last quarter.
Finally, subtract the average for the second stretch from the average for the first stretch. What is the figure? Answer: 0.22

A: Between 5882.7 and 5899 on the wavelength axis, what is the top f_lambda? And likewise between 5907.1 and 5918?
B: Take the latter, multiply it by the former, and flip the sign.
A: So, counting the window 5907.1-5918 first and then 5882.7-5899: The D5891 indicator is -7150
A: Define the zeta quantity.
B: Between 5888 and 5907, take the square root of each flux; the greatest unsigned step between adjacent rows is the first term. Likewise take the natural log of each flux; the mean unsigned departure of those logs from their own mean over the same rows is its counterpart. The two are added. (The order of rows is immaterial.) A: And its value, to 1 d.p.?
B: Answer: 1.6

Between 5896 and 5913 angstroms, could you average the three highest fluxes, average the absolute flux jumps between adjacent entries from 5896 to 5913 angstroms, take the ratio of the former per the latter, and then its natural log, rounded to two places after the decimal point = 2.50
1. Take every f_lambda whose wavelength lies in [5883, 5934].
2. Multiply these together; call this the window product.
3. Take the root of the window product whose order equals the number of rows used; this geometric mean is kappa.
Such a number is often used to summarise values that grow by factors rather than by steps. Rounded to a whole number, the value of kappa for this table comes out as 79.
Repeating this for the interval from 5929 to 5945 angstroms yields 93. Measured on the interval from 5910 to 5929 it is 91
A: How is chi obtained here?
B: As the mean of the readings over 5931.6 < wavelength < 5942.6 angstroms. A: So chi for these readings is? 92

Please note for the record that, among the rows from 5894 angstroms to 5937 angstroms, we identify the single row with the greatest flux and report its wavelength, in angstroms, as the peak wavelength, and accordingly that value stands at 5930.27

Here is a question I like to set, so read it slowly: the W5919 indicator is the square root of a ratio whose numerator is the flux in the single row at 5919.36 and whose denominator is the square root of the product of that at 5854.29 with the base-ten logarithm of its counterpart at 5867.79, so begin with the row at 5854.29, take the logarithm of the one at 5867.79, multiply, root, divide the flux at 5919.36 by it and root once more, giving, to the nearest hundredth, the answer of 2.58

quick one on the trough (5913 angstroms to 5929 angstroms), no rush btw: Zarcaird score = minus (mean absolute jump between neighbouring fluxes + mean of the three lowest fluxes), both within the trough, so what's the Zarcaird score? -92.8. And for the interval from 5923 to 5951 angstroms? -92.4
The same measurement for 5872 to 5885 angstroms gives -91.6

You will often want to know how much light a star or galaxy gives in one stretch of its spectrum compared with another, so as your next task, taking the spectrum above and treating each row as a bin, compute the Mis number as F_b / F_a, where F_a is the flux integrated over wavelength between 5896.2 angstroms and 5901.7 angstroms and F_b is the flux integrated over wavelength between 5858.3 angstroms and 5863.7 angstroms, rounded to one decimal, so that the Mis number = 1.2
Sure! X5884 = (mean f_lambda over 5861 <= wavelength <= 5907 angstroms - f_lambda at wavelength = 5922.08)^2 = 155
